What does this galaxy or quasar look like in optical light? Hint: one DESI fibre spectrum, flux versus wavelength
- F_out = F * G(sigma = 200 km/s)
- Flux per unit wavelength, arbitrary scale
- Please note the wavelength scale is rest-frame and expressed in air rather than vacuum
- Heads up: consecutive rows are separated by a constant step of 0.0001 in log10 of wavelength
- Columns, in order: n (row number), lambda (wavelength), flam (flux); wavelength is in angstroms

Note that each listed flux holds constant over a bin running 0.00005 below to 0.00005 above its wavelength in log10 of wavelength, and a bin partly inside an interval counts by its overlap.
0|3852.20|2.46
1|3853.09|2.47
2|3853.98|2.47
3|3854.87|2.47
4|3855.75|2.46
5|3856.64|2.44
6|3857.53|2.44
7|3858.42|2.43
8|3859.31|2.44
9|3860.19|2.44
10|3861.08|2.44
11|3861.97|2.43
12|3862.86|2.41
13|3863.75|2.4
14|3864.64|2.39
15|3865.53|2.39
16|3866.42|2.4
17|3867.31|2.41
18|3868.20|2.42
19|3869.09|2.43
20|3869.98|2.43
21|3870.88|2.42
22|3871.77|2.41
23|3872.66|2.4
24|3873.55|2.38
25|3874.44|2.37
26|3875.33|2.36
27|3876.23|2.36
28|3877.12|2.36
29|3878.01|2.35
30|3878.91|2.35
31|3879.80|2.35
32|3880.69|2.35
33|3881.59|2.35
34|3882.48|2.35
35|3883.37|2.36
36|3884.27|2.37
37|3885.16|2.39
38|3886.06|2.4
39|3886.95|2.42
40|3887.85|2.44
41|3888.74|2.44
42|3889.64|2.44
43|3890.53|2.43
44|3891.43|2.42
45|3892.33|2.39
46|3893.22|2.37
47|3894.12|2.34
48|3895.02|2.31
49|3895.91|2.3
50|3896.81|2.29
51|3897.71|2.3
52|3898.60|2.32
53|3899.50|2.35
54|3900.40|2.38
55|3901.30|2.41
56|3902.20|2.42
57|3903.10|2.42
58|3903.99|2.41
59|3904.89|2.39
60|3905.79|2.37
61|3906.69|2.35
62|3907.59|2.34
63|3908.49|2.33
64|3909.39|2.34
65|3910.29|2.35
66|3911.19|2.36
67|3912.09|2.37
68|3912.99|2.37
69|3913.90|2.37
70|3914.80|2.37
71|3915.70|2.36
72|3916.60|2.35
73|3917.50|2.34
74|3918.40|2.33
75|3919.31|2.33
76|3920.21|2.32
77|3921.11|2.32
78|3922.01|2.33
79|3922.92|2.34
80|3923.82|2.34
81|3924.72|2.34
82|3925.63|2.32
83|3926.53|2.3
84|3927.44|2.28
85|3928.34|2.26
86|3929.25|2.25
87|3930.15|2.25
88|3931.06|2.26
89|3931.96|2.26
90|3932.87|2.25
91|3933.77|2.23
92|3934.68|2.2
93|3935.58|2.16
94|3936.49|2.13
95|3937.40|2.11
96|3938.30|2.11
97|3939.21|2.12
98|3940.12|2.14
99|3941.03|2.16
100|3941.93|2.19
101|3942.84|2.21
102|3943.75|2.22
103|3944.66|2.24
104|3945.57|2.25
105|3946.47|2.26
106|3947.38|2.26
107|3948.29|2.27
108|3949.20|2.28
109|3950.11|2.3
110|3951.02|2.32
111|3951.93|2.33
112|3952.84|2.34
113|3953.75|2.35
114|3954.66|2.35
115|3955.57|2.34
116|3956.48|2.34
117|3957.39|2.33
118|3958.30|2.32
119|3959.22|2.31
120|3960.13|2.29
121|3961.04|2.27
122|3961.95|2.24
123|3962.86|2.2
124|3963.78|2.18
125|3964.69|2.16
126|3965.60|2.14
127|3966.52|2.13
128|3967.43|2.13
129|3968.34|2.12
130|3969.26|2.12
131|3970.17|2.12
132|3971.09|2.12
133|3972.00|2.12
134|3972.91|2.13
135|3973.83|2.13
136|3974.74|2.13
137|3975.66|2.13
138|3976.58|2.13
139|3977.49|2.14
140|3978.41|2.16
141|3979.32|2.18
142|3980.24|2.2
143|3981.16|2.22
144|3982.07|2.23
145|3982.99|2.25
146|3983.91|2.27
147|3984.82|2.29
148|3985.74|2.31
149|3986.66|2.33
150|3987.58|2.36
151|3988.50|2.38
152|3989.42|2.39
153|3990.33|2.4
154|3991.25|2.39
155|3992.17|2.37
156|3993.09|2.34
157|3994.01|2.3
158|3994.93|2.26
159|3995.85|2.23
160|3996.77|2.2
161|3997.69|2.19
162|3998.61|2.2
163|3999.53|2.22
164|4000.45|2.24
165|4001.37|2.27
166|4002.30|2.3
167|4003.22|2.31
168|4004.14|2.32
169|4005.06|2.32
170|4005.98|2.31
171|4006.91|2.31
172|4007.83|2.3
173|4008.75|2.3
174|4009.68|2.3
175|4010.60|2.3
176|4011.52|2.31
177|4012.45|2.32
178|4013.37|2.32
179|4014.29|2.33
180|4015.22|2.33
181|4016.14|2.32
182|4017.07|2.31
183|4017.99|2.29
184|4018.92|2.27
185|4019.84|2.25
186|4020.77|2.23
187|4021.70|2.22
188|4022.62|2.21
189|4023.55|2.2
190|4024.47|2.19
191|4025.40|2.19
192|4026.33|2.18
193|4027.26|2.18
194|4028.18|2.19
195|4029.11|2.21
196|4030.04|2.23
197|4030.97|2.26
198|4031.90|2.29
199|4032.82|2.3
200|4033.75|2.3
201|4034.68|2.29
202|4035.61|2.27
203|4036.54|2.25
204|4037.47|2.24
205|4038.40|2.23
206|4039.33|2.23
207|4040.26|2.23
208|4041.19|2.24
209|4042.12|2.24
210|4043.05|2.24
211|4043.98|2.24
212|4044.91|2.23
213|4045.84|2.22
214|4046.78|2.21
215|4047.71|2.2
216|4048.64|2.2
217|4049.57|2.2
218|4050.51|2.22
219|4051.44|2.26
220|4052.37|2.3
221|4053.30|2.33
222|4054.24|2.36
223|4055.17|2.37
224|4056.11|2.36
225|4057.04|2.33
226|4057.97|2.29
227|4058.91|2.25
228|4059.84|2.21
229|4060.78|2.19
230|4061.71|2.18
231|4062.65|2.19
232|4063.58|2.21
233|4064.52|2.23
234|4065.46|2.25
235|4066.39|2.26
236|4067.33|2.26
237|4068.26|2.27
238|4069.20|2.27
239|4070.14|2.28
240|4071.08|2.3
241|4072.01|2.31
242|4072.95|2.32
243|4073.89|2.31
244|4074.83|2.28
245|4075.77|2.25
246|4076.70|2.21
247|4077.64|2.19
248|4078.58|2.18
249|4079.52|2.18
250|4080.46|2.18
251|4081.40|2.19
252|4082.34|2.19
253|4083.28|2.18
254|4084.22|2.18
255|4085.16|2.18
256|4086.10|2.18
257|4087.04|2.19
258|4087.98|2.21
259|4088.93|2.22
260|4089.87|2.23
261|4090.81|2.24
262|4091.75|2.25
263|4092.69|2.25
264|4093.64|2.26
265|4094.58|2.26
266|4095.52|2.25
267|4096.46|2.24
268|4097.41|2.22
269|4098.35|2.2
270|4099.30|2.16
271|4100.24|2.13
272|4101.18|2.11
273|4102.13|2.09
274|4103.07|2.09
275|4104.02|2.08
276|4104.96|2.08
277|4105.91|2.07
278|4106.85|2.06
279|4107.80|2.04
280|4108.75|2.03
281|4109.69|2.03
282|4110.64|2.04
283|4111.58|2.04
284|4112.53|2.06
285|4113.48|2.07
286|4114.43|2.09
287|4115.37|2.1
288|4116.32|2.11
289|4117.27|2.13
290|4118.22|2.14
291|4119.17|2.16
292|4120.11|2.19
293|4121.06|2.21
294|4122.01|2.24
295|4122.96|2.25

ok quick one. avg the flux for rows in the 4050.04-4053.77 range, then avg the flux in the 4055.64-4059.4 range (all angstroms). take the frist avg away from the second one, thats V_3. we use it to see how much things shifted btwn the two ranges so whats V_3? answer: 0.03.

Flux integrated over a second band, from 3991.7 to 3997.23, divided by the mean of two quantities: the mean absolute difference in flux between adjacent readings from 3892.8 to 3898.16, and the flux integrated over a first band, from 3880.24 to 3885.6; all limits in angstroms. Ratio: 1.99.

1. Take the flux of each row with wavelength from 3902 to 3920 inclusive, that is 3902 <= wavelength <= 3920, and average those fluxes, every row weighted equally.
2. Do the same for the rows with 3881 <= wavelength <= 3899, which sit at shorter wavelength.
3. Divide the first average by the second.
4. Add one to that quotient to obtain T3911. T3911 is 2.00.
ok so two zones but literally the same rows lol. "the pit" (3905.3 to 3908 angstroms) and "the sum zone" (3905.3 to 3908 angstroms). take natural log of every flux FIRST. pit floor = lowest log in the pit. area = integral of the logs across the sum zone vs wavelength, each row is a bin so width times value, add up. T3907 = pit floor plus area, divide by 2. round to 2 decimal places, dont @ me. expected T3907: 1.58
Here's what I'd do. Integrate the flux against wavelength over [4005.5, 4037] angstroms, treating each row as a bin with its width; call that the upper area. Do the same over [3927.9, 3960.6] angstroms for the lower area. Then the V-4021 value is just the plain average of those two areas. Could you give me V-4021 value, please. 72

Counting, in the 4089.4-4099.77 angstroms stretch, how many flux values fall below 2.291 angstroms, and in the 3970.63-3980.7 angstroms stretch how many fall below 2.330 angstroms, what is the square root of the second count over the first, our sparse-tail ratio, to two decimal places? 1.00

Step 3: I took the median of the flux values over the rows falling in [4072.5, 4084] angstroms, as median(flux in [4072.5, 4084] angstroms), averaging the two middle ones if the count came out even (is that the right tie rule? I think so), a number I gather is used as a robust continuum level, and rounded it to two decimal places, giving 2.19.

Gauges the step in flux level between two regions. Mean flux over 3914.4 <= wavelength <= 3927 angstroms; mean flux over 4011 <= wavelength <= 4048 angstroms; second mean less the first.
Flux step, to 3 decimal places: -0.085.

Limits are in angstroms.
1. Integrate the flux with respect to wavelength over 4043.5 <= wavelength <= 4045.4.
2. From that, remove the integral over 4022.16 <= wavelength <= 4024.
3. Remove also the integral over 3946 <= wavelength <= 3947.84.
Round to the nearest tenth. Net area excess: -4.0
